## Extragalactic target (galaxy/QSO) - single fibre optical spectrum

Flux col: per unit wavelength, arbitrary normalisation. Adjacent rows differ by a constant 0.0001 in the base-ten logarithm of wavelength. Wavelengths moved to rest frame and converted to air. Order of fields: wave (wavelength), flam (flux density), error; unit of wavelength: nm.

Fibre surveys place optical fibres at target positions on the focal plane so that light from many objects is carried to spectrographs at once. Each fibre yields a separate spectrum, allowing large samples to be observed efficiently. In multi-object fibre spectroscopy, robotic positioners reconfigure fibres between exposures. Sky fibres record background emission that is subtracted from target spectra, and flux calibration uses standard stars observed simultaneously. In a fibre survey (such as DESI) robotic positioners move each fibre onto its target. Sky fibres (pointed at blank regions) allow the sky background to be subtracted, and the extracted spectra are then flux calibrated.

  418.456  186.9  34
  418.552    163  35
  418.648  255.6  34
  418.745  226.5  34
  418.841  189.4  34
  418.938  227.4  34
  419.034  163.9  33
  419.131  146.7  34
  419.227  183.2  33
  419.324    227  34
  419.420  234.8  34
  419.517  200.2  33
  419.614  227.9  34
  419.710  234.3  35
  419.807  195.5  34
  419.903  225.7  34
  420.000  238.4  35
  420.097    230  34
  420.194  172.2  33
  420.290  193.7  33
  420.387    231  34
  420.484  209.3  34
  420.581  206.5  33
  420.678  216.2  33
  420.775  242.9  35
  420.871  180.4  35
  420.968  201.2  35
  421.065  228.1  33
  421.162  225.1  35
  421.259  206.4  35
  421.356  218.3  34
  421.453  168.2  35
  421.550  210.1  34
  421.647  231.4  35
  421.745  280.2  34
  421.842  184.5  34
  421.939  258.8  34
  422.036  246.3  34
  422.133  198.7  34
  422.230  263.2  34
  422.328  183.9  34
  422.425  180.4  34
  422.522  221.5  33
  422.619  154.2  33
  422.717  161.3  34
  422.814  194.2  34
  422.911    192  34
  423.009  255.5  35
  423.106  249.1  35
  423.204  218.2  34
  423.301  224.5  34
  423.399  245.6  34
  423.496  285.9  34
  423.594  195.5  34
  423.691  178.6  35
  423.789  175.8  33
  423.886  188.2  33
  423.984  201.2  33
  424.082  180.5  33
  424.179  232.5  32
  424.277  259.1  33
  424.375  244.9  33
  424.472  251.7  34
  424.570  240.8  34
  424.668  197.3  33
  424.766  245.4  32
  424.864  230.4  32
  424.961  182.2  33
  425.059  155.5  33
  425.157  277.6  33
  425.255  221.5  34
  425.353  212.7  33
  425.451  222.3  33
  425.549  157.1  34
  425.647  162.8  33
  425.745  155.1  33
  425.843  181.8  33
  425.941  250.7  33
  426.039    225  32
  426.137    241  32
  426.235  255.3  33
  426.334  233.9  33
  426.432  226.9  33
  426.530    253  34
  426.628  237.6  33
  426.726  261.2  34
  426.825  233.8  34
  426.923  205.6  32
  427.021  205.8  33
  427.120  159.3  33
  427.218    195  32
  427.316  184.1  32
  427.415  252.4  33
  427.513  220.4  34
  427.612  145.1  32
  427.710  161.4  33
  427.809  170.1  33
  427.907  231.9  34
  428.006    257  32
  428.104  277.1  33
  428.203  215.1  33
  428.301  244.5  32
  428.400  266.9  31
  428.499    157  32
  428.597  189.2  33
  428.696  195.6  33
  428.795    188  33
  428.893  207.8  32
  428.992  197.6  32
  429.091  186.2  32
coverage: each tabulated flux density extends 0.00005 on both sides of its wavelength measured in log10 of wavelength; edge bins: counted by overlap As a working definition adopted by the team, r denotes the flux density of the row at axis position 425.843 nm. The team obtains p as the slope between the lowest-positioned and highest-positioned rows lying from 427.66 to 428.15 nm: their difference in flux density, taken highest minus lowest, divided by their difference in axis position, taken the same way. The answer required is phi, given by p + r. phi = 475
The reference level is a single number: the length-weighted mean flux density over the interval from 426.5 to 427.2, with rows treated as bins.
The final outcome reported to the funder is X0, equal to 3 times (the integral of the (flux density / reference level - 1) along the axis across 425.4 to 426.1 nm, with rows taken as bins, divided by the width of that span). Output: -0.4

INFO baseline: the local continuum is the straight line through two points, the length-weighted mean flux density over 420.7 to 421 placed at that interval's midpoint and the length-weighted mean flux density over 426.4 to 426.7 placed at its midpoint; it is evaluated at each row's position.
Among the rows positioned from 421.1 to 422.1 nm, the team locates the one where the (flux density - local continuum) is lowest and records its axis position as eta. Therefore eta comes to 421.453 nm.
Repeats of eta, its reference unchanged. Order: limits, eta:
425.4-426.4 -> 425.745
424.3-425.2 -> 425.059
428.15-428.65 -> 428.499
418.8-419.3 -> 419.131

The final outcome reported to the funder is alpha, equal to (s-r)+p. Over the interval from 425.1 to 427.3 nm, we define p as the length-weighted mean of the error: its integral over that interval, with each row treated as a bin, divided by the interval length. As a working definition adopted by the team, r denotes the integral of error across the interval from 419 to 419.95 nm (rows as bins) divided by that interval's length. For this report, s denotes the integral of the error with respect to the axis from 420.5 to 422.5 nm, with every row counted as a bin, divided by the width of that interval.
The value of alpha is 33.4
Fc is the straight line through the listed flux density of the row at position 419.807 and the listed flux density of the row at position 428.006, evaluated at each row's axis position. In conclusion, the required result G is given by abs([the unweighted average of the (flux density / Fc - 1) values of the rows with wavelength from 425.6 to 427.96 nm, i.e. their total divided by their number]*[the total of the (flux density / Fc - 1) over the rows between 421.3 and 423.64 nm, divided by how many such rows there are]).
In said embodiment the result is 0.0015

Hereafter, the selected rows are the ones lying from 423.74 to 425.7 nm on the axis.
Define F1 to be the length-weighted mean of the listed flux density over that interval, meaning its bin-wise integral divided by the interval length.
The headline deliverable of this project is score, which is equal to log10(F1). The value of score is 2.33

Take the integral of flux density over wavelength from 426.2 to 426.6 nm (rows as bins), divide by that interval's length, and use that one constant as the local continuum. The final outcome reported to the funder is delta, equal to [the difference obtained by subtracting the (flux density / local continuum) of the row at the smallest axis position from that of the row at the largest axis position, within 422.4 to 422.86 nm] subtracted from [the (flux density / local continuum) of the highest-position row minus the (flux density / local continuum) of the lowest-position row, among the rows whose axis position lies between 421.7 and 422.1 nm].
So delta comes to -0.20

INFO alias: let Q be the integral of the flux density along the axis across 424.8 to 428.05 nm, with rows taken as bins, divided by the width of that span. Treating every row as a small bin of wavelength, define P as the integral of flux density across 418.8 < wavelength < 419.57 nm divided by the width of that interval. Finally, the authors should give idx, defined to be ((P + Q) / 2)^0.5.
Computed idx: 14.3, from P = 197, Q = 211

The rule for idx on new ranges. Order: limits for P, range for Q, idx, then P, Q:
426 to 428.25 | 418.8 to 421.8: 14.7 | 219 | 211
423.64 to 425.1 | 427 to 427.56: 14.4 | 211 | 203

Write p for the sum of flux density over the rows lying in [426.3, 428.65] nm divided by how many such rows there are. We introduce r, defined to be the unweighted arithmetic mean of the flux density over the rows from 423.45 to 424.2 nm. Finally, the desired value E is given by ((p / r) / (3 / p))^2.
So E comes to 5769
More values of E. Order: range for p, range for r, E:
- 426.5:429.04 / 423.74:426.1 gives 5067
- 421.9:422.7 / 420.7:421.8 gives 4870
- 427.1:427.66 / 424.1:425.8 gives 3327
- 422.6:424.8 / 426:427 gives 4308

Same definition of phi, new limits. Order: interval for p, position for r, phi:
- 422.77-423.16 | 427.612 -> 333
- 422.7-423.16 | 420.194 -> 398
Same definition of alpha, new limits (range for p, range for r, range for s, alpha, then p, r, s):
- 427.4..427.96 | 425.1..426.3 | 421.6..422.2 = 34.3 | 33.2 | 33.0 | 34.2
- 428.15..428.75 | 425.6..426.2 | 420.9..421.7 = 34.1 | 32.3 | 32.7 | 34.5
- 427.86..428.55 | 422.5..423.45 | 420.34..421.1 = 32.4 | 32.4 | 34.0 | 34.0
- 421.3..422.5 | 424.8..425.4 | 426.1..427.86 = 34.1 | 34.1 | 33.0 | 32.9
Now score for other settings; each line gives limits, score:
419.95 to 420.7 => 2.33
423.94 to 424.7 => 2.36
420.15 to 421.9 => 2.33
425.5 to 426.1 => 2.28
